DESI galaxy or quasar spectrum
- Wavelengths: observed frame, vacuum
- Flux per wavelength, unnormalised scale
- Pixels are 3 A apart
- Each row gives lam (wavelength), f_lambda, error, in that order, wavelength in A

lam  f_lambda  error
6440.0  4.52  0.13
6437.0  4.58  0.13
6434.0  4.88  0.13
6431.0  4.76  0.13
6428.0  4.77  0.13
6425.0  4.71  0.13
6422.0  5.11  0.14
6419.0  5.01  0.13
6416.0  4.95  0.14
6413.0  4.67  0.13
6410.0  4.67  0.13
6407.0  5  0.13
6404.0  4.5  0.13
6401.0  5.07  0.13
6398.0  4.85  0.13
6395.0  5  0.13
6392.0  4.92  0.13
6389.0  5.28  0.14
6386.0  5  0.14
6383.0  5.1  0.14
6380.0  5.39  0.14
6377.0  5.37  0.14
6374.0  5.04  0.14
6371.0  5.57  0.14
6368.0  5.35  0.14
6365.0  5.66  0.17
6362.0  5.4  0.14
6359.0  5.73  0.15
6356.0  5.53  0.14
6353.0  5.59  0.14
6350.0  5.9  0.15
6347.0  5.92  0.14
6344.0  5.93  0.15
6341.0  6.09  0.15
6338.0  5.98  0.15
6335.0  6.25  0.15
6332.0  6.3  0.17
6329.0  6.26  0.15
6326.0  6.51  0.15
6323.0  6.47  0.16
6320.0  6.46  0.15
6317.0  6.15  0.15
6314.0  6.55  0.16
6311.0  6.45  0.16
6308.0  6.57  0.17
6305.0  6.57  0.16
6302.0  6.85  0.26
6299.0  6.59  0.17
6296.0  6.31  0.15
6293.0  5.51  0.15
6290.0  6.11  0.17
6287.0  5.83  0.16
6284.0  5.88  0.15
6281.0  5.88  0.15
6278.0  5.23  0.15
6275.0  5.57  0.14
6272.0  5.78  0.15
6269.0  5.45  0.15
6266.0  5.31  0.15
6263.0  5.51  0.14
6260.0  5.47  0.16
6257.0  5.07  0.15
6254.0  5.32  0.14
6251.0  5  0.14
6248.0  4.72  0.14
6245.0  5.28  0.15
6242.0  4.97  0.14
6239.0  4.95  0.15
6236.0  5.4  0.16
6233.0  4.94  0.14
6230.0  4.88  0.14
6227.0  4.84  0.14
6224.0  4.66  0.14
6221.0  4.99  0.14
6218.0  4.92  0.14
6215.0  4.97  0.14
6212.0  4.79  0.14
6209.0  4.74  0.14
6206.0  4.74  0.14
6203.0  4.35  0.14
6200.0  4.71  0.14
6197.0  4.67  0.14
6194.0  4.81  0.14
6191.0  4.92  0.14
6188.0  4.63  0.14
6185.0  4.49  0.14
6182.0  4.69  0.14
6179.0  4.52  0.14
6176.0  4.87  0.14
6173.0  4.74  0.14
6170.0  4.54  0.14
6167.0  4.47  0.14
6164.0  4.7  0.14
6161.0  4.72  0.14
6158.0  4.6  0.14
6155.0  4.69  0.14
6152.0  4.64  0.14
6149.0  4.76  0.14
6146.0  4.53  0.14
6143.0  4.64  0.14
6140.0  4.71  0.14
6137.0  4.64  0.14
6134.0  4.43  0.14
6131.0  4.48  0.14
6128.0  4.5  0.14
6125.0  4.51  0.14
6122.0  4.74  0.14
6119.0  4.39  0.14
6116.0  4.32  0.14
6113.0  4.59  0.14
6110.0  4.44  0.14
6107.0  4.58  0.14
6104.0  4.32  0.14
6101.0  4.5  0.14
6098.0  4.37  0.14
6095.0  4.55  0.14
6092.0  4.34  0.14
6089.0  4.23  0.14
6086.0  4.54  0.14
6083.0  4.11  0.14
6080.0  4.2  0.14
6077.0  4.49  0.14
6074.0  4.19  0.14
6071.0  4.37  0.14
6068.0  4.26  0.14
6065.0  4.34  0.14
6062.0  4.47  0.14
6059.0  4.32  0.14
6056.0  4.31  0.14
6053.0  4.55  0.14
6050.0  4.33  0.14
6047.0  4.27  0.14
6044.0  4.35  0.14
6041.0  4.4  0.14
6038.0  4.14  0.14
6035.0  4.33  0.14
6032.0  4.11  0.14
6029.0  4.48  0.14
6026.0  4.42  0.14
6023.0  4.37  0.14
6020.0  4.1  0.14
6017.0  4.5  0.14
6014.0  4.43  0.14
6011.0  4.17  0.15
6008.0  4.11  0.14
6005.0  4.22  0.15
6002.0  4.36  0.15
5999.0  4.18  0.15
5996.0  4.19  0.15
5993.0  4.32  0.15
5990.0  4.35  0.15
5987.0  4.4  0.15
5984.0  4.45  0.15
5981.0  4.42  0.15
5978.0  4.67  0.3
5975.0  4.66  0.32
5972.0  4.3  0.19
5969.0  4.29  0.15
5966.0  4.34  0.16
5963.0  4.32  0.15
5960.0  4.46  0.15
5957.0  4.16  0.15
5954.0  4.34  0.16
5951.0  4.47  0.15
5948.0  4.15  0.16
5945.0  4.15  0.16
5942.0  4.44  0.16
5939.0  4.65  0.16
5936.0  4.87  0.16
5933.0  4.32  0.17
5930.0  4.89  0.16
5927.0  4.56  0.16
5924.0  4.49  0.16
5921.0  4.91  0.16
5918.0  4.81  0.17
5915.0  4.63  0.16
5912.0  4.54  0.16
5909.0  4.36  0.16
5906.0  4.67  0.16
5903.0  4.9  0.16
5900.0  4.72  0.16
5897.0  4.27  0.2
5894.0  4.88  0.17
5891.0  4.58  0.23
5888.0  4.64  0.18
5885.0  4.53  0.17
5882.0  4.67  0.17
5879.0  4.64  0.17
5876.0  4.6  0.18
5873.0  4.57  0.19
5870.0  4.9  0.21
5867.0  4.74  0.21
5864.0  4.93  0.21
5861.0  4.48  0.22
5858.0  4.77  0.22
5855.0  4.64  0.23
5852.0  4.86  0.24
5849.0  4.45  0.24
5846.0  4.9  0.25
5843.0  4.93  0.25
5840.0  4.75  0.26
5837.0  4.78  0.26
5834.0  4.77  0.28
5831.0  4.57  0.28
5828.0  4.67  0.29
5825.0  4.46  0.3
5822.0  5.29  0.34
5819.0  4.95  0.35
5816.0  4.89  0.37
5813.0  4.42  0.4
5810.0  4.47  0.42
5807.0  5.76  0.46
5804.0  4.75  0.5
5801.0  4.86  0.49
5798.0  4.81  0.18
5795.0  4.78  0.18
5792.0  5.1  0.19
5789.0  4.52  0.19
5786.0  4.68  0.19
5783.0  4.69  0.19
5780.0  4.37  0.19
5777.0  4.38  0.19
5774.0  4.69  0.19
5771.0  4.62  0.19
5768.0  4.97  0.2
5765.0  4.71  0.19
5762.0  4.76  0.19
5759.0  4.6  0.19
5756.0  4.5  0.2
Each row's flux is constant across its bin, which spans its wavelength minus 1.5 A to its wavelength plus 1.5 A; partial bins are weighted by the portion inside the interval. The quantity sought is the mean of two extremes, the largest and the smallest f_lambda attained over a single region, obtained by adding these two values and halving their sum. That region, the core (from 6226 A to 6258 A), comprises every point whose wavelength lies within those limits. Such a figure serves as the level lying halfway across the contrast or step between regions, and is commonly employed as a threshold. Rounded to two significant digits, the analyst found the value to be 5.1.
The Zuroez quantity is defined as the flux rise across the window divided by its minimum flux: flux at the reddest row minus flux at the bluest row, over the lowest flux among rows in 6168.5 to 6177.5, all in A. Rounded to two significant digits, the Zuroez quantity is 0.073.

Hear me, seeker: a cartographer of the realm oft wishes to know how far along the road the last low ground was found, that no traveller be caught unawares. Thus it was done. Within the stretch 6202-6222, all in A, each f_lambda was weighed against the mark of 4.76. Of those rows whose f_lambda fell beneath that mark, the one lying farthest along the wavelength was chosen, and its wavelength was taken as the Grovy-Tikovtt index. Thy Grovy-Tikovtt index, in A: 6209.0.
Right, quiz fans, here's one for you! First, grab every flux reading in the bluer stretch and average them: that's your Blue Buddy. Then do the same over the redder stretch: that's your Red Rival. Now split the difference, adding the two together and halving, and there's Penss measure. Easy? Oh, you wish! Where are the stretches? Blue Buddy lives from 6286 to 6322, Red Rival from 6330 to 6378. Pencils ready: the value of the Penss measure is 6.0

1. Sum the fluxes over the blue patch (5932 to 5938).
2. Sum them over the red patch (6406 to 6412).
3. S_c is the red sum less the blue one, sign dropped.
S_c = 0.48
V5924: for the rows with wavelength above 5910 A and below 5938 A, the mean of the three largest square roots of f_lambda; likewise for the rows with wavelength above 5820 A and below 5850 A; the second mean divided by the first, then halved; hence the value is 0.508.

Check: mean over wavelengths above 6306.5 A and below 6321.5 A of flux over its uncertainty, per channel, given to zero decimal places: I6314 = 41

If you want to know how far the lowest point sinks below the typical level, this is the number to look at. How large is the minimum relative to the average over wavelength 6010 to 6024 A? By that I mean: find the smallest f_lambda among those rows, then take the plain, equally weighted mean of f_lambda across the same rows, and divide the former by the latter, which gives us 0.950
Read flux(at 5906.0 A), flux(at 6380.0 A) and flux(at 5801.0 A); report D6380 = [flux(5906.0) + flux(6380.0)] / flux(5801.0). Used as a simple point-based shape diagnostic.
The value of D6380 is 2.07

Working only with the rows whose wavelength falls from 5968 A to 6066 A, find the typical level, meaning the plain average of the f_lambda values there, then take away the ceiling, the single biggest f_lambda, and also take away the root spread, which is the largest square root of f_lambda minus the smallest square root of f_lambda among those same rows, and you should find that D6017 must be -0.46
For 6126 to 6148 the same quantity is -0.21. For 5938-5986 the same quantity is -0.40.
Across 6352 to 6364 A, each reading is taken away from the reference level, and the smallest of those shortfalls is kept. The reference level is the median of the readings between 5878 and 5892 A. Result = -1.1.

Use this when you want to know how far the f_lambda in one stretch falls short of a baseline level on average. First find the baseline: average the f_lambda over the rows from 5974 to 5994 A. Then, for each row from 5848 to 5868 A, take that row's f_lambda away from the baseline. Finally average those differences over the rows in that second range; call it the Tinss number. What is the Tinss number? -0.2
